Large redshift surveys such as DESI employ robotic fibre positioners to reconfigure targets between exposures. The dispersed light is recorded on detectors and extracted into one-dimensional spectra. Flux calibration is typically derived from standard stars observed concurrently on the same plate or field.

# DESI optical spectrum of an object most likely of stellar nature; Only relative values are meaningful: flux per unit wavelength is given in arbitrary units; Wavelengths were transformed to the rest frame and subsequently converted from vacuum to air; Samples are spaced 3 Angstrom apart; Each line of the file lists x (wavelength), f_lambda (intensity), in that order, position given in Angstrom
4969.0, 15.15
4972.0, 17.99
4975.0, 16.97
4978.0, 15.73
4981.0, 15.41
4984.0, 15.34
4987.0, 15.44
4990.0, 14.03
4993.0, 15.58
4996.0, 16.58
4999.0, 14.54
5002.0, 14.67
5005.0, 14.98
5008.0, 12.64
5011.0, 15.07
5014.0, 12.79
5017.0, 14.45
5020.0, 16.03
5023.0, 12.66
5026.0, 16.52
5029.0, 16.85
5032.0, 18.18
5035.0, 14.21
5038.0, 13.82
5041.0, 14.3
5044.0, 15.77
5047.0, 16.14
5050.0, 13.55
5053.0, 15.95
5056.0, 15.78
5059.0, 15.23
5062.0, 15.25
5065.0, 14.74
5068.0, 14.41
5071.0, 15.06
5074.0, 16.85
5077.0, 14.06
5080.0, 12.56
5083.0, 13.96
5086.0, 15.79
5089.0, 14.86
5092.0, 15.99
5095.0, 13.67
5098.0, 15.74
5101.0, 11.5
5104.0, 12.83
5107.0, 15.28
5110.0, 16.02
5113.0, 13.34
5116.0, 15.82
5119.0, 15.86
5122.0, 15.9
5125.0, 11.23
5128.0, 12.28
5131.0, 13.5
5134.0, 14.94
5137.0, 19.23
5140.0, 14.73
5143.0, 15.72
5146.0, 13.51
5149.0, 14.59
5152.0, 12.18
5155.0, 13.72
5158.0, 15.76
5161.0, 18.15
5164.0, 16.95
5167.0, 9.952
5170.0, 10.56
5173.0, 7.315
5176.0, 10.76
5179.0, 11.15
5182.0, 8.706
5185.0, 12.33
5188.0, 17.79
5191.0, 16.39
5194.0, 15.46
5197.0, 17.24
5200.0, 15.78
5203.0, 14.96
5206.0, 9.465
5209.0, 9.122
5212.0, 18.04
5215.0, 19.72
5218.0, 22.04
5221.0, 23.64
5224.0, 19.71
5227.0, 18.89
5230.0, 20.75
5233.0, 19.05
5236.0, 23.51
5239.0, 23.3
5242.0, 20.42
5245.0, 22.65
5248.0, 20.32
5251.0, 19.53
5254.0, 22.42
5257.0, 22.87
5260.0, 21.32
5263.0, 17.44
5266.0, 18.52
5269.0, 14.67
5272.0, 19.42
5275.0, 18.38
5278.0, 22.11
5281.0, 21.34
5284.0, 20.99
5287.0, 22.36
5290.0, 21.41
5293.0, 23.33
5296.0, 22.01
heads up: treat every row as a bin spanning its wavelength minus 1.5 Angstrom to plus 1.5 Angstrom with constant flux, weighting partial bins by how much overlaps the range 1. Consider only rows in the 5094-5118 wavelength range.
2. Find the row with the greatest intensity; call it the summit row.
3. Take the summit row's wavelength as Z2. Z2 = 5110.0 Angstrom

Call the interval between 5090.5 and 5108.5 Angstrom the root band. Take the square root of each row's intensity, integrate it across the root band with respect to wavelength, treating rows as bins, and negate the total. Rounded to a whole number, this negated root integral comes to -68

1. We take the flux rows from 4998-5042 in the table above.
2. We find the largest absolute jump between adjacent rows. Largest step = 4.0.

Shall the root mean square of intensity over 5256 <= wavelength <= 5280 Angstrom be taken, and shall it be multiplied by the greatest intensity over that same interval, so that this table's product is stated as 446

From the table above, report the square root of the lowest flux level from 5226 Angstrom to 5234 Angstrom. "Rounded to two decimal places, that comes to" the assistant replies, 4.35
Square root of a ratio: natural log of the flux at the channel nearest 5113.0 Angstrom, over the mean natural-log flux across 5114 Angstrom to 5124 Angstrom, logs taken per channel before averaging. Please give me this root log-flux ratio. 0.97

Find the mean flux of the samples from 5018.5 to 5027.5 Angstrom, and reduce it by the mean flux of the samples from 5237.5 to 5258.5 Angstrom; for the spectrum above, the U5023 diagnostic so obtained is -7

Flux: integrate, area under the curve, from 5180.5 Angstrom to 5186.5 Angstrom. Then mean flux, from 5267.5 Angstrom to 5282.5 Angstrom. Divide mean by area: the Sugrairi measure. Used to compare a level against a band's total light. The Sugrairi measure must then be 0.30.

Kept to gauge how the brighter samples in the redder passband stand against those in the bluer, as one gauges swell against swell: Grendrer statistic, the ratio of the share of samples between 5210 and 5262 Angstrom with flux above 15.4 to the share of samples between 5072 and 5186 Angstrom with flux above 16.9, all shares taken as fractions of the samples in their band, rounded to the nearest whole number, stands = 13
